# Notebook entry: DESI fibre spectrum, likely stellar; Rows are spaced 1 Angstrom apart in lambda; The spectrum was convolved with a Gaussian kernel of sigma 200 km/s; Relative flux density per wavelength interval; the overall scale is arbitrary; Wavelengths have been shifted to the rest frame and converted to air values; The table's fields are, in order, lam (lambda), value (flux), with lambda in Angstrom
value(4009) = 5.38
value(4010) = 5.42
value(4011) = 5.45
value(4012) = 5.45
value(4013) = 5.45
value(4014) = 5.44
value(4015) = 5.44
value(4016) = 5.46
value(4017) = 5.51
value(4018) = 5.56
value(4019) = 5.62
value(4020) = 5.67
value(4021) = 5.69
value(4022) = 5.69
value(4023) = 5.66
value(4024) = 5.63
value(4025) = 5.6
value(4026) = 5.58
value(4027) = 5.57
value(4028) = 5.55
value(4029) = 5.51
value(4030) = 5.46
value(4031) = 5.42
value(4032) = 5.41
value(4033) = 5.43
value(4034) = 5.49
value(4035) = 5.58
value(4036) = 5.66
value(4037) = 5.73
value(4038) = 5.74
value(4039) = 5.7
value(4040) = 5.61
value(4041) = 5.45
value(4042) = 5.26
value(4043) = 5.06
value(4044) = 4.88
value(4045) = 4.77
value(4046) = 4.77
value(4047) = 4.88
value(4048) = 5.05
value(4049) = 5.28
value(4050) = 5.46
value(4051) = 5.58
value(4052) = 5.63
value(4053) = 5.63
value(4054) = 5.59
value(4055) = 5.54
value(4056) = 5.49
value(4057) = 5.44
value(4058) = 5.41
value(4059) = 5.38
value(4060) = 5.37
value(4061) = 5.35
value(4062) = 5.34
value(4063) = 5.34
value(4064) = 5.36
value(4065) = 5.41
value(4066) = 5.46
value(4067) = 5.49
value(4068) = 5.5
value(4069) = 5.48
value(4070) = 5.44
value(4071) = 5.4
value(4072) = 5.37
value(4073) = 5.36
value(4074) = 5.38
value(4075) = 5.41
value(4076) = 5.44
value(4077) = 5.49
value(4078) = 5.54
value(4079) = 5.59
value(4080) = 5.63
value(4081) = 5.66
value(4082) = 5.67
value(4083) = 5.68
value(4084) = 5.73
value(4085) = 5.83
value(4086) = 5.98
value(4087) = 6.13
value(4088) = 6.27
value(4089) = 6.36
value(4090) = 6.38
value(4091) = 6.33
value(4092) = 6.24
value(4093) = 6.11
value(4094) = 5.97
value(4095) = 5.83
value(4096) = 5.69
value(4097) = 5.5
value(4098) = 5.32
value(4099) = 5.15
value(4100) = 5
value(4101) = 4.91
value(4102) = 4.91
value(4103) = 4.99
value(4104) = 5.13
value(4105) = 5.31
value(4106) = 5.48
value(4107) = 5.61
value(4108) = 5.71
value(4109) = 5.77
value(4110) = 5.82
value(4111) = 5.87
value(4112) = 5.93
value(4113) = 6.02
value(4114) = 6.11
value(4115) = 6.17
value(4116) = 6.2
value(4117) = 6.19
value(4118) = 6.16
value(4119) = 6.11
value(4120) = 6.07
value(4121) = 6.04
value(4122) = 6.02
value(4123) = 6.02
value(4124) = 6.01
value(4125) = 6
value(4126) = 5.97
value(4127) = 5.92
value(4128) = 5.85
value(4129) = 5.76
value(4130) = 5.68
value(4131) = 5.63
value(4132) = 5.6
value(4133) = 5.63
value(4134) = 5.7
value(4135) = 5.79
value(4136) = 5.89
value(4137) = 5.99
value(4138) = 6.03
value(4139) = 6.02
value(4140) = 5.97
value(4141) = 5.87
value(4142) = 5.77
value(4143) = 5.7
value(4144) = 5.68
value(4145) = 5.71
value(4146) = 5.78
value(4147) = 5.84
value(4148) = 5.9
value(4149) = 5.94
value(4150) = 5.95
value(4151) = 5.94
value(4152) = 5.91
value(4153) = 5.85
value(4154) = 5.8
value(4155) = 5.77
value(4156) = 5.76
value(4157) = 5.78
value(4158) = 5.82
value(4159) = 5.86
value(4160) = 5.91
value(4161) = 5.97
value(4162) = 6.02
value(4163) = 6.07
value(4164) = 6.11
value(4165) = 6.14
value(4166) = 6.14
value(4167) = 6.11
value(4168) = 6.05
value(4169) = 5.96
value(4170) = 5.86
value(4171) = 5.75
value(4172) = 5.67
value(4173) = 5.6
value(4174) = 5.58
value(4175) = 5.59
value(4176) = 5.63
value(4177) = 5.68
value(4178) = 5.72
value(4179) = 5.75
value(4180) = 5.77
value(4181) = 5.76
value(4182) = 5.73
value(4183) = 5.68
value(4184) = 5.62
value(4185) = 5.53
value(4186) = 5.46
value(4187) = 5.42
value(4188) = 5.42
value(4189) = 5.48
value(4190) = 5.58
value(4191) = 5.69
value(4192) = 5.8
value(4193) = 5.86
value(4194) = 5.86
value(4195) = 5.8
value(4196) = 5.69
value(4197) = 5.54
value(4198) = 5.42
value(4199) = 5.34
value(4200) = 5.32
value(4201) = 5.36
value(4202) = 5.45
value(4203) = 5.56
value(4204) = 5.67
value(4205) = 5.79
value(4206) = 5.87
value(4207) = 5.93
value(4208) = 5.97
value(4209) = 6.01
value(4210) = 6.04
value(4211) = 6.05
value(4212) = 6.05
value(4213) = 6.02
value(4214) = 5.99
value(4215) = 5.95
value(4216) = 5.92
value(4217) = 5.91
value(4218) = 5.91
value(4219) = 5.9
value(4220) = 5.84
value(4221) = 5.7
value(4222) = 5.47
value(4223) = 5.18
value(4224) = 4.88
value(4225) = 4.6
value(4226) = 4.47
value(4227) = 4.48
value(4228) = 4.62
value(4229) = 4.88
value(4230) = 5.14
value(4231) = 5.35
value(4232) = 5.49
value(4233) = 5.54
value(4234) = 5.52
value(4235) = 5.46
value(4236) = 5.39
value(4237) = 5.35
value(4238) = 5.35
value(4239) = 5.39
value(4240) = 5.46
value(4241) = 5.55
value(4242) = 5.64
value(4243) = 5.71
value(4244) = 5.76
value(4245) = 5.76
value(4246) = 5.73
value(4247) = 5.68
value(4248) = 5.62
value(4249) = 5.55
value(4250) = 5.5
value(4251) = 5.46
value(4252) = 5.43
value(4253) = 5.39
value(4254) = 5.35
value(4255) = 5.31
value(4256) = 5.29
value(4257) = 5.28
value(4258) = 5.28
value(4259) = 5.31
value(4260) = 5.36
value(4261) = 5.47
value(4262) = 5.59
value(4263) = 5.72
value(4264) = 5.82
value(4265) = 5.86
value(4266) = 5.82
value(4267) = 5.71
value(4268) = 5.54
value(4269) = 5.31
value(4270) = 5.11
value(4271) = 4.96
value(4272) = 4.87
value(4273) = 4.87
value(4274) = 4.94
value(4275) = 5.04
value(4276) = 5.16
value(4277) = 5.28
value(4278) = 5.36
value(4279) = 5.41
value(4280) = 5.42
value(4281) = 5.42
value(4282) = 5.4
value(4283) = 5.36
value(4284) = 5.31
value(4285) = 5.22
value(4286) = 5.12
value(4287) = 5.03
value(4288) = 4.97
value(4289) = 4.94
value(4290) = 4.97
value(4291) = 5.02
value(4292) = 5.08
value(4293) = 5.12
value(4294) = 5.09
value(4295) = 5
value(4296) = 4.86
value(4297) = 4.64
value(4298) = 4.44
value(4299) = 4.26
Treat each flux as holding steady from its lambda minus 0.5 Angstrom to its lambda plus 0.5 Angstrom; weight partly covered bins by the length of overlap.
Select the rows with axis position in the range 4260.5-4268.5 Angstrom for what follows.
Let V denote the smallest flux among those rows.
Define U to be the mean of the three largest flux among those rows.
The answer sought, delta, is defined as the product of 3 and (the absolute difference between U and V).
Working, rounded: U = 5.8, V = 5.47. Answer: 1.1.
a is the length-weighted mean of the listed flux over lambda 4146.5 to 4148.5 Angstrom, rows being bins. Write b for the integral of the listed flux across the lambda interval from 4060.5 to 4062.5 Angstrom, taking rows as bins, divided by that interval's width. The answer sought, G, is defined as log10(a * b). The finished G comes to 1.50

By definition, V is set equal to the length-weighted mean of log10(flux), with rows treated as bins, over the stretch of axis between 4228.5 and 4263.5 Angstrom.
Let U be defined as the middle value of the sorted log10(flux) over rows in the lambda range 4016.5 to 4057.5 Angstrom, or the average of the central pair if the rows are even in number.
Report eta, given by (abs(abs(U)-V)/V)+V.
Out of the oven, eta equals 0.747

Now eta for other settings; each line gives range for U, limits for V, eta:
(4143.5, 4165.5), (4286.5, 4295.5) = 0.799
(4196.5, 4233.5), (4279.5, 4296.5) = 0.759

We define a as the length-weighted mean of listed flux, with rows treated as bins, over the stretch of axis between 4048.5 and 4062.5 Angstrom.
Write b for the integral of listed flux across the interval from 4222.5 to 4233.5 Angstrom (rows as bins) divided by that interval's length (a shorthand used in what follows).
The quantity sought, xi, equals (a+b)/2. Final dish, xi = 5.2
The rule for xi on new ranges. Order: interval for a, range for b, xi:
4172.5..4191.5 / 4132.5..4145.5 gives 5.7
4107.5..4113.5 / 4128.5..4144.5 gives 5.8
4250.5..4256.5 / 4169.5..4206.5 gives 5.5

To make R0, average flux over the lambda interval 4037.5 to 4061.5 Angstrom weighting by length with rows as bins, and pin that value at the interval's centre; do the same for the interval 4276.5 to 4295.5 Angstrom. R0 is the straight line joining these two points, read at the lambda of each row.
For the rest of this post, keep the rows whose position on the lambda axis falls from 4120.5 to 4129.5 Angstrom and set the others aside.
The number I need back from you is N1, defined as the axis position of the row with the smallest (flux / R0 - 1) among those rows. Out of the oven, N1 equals 4129 Angstrom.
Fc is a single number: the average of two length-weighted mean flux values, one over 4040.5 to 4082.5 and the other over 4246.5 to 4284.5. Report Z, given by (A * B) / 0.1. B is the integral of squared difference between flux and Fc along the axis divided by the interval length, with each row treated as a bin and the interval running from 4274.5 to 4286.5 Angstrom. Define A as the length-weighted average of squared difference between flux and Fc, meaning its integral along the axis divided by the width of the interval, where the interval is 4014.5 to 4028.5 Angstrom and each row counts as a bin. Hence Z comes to 0.01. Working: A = 0.05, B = 0.02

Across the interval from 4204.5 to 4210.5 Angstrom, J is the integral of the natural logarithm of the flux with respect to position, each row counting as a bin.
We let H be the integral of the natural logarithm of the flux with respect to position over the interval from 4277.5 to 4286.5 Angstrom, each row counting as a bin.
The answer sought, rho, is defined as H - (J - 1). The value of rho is 5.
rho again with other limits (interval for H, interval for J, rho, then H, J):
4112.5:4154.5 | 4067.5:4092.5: 32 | 75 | 44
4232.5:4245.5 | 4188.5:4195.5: 11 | 22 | 12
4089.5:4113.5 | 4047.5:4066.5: 10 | 41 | 32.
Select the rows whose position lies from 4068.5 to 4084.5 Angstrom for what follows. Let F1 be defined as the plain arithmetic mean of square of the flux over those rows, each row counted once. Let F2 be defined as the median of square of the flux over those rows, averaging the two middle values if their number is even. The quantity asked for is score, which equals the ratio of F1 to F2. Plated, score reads 1.01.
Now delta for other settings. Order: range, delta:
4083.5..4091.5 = 1.9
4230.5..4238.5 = 0.5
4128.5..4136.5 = 0.6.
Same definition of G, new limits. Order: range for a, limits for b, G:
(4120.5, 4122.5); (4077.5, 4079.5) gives 1.53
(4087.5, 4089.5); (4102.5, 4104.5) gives 1.50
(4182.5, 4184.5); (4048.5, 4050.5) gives 1.48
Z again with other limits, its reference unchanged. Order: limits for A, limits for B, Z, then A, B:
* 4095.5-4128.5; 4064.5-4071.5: 0.02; 0.28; 0.01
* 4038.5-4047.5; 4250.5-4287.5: 0.11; 0.17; 0.06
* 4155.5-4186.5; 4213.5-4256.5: 0.33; 0.22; 0.15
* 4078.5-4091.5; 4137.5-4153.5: 0.99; 0.40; 0.25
